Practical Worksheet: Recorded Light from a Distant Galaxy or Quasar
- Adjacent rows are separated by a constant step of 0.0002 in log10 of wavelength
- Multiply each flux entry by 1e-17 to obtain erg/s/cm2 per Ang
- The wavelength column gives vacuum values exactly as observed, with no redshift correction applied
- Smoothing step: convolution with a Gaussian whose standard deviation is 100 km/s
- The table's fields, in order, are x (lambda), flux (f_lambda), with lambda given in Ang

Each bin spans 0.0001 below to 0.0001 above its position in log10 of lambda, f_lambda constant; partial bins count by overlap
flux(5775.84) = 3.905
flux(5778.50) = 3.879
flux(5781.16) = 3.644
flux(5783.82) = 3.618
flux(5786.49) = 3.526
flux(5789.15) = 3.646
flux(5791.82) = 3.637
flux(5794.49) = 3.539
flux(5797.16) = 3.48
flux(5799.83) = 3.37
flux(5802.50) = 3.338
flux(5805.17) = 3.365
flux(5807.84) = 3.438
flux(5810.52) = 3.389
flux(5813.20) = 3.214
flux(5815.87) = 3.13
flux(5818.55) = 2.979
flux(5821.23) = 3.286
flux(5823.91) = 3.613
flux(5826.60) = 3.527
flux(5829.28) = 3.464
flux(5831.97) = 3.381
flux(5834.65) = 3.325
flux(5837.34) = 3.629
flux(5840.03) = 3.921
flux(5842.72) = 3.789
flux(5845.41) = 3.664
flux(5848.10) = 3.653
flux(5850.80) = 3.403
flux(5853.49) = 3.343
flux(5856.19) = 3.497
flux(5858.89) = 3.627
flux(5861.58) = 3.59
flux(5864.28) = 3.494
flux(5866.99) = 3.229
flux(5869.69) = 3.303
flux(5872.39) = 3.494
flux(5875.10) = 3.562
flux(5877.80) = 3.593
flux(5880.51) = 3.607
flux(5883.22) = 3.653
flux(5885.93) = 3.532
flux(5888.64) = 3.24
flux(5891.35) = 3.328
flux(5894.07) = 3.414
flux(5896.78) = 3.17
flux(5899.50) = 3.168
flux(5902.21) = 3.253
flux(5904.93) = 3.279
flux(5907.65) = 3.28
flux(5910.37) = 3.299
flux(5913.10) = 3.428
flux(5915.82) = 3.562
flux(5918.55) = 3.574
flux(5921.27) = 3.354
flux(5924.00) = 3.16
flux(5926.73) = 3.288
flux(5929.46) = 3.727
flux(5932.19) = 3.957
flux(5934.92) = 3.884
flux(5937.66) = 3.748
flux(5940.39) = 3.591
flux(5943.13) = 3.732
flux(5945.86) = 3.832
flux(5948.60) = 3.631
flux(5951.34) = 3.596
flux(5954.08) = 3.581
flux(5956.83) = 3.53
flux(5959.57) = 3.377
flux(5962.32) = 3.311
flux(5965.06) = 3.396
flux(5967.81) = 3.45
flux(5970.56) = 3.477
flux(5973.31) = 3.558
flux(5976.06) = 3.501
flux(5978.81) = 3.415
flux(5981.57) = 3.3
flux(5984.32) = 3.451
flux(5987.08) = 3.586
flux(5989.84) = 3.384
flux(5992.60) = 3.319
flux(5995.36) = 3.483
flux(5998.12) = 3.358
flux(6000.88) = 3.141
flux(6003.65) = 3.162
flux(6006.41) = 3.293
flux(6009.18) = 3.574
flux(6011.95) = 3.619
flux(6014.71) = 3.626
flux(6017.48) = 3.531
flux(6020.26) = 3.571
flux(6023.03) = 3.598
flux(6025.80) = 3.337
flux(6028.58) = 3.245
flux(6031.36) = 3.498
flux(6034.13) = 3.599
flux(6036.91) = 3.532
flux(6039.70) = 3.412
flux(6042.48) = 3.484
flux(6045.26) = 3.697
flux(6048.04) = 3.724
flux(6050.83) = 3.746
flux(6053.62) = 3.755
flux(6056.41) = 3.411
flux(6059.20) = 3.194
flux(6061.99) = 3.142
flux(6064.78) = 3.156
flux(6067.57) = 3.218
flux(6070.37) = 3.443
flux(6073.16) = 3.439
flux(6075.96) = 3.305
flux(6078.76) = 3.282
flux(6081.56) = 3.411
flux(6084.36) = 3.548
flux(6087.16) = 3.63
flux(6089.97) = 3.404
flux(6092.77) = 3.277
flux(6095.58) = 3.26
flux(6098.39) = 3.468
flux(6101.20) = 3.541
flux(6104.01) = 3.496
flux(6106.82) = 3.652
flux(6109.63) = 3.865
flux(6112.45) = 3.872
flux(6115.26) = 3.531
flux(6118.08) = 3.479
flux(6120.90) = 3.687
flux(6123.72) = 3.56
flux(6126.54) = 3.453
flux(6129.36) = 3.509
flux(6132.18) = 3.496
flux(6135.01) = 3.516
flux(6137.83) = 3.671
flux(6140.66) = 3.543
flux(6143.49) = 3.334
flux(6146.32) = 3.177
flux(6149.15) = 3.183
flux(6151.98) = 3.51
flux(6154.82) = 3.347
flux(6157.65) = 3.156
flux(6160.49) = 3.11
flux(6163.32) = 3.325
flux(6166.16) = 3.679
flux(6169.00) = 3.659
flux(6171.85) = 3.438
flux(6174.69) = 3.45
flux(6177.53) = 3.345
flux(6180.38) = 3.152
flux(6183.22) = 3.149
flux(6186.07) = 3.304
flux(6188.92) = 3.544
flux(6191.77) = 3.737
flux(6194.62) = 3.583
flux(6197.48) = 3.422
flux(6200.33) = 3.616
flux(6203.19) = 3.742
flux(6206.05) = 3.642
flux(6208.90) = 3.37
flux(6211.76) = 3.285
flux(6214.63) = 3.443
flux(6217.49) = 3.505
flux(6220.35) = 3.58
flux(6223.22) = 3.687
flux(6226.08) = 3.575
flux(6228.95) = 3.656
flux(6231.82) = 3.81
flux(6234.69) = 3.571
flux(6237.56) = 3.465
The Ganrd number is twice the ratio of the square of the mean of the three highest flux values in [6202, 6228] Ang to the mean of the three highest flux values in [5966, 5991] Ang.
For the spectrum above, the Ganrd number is 7.68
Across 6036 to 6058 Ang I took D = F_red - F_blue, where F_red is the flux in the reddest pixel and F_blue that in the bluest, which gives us -0.1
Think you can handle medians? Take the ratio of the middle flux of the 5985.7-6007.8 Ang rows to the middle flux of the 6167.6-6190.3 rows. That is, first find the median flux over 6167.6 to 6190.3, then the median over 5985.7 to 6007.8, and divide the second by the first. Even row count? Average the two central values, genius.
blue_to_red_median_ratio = 0.98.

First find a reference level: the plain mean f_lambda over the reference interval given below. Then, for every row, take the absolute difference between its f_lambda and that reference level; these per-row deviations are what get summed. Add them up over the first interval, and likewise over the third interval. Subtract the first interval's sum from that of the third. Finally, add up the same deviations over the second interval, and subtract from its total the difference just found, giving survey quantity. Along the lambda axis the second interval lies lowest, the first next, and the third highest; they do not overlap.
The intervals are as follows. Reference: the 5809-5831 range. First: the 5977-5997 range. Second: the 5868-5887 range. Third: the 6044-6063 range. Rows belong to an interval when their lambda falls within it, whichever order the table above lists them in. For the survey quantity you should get 0.2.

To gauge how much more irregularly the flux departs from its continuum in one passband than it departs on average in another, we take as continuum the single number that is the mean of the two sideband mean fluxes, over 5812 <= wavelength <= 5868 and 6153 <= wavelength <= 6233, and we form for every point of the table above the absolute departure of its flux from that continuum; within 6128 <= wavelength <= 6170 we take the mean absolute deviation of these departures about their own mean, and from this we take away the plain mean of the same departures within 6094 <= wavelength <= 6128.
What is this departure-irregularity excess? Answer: -0.047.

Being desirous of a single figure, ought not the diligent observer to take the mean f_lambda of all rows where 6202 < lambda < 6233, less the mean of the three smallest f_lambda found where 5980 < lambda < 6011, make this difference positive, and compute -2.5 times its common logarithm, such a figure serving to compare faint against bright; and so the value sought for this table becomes 1.1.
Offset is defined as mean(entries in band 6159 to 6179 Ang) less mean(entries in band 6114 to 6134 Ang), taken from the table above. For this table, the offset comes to -0.10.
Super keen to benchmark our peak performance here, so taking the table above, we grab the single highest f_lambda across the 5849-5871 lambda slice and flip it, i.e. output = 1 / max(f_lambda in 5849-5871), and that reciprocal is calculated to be 0.276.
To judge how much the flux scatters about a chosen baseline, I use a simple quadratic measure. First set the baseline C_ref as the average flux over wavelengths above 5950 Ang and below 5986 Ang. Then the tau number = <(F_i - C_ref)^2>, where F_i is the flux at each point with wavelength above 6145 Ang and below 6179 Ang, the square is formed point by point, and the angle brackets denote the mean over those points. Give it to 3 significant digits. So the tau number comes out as 0.0417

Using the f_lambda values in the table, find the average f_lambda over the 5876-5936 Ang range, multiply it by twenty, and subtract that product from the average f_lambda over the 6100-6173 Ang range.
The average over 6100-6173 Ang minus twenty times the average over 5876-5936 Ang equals -65.4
